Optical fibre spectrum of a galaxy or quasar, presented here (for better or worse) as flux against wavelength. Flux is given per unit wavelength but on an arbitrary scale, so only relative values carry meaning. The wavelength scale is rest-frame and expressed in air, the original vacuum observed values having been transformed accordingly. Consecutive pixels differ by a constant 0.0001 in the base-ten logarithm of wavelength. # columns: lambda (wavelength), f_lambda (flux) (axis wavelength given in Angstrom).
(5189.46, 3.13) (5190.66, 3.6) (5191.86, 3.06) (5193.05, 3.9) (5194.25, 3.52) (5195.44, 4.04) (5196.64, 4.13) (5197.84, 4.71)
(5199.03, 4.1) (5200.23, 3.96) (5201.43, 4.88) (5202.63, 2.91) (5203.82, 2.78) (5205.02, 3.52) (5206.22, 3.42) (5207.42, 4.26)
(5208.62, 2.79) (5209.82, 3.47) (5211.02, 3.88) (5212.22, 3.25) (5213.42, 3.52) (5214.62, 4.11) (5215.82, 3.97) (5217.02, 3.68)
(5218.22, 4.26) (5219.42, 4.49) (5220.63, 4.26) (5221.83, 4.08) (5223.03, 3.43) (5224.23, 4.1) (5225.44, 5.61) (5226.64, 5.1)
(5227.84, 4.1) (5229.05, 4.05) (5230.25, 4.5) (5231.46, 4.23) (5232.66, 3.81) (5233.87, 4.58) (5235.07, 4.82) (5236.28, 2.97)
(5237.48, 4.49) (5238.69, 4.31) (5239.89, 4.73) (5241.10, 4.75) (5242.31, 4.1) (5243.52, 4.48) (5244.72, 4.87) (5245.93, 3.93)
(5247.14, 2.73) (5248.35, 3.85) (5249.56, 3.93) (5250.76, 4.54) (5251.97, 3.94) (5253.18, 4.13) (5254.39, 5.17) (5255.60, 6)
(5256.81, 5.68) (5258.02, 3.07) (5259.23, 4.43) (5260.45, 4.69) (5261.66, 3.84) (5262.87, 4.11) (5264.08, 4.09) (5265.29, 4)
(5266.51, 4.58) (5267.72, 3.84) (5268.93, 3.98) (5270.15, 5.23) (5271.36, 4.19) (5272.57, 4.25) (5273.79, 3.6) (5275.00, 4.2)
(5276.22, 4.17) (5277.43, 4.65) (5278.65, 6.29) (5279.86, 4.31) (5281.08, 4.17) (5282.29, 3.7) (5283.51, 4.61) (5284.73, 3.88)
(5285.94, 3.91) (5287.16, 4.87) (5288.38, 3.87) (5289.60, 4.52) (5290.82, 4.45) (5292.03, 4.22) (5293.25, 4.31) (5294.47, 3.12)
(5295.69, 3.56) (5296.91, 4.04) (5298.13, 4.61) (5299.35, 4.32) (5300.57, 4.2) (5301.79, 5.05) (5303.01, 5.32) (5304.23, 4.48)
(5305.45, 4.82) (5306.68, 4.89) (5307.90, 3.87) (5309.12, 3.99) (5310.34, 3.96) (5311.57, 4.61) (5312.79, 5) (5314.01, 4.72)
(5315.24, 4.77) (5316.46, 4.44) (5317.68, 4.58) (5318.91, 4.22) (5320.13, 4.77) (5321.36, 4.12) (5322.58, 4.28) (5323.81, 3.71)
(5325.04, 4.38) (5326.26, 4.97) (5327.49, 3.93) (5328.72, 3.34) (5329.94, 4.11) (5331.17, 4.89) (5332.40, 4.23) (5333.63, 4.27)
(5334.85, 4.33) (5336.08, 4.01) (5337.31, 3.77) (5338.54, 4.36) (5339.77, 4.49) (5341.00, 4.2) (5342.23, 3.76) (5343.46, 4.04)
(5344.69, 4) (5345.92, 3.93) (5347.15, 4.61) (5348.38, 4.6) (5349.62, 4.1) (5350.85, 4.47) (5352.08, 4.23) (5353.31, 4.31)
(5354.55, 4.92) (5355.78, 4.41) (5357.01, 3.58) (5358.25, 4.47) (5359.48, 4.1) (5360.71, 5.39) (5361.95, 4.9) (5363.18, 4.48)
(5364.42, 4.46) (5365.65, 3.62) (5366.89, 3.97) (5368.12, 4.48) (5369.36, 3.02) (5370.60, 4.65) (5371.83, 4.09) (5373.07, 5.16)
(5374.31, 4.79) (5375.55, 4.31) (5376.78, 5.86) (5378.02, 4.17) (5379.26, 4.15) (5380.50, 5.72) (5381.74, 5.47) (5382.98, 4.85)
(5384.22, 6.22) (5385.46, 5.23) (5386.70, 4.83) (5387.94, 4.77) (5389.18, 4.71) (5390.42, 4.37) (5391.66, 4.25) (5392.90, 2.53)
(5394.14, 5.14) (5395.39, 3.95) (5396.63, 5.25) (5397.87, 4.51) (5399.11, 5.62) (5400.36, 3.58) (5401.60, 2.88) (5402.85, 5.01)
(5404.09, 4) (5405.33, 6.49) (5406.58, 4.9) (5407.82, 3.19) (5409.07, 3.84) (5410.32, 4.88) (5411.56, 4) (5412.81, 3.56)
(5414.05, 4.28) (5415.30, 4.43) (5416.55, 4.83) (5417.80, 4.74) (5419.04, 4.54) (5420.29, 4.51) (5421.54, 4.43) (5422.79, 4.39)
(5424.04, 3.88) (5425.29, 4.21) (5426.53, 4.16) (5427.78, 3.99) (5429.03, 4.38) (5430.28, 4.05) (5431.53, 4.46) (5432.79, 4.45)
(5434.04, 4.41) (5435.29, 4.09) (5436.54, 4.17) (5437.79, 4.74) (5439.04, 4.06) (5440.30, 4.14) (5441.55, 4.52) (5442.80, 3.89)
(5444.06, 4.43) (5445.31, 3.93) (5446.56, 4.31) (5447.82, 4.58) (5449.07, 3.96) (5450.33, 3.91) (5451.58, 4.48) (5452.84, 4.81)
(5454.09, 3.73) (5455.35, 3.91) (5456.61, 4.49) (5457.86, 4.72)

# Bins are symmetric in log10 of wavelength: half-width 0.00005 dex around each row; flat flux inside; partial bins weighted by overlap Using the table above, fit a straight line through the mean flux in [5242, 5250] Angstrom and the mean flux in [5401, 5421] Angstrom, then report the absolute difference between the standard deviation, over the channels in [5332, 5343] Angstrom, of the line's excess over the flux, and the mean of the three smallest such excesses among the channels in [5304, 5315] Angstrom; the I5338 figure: 1.0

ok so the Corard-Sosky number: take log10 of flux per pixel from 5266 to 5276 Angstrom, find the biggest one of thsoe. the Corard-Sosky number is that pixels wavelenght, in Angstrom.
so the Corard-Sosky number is 5270.15 Angstrom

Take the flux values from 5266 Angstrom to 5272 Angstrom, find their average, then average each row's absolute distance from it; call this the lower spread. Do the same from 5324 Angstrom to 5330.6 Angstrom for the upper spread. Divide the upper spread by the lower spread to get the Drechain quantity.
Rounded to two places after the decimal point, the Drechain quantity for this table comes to 0.98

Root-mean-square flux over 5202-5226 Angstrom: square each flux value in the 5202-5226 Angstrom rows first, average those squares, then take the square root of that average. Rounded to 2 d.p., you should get 3.84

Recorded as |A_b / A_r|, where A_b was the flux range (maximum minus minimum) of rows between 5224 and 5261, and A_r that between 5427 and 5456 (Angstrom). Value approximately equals 3.0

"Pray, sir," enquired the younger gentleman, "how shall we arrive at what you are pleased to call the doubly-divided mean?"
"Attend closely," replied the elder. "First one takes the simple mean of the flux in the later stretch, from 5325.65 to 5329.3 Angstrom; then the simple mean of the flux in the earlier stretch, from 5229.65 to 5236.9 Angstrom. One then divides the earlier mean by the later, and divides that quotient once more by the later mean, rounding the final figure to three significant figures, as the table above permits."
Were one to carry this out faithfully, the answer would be 0.249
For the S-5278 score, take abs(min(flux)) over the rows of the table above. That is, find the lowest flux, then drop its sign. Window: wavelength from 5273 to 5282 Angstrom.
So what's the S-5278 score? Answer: 3.6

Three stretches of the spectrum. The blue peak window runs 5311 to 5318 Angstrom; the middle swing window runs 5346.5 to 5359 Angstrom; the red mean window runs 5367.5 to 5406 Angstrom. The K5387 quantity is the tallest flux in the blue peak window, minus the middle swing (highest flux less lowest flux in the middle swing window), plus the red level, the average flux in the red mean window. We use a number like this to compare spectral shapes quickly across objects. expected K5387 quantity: 8.3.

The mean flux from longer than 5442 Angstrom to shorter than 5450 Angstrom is 4.18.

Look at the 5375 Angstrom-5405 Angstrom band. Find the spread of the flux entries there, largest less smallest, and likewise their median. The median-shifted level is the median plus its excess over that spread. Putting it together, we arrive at 5.8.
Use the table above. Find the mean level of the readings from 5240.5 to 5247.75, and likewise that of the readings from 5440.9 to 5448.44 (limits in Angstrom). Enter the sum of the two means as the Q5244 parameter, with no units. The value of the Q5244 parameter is 8.42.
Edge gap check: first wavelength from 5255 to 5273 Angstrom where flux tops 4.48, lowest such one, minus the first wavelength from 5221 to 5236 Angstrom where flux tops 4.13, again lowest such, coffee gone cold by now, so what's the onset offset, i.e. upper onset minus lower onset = 30.2 Angstrom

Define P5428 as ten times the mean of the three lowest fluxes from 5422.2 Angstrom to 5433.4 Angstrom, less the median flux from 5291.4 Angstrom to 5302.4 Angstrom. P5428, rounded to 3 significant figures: 35.5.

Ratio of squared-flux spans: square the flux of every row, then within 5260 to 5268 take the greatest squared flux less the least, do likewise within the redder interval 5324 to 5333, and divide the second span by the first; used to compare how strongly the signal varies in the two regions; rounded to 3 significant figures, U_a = 1.87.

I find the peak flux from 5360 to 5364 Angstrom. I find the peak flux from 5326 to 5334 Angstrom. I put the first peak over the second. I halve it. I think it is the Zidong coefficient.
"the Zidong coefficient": 0.542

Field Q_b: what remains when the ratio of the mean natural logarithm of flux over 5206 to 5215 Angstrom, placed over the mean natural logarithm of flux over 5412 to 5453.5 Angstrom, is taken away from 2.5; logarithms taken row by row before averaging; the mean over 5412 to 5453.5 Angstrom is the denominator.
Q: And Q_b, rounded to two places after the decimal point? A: 1.63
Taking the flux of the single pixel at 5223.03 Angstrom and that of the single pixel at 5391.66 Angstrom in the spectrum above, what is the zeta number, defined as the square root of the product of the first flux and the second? 3.82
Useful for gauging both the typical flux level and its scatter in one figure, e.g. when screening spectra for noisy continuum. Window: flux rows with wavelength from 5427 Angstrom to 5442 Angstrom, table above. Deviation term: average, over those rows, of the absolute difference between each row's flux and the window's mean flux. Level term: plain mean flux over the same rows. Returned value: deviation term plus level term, 4.5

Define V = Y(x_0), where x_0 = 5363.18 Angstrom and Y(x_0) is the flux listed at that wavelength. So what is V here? 4.48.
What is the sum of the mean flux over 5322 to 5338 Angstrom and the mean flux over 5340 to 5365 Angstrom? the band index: 8.52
